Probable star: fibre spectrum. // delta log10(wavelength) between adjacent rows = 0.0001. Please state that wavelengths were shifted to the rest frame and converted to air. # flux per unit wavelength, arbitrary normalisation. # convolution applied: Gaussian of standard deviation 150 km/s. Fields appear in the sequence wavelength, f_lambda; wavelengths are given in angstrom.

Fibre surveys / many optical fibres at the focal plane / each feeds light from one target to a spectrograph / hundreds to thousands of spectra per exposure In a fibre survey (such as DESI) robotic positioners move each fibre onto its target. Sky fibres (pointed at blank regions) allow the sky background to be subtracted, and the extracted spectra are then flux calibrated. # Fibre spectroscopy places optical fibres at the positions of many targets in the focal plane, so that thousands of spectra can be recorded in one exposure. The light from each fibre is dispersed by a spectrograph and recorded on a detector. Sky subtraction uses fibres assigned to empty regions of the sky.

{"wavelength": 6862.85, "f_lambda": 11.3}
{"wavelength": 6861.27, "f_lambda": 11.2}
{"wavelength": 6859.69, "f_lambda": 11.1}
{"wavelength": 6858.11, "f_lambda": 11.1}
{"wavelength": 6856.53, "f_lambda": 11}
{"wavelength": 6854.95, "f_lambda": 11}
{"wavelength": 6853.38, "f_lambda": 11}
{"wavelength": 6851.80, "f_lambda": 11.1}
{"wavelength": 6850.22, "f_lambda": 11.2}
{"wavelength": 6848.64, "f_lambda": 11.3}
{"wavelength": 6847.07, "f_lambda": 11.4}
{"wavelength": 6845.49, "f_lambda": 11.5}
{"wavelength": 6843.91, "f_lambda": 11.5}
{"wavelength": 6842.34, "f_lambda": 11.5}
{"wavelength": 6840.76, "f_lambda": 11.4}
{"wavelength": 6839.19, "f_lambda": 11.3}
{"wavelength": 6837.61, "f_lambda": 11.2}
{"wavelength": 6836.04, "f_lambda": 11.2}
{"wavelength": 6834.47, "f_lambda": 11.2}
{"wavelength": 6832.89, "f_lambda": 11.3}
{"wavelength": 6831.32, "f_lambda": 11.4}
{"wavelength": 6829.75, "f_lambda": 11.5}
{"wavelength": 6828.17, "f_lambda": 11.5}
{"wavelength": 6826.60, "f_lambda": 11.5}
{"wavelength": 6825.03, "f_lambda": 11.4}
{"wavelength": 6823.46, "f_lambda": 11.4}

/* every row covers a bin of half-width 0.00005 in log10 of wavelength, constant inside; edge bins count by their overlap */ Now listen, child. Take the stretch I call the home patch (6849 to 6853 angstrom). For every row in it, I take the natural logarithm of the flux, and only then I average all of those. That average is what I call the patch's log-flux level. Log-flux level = 2.41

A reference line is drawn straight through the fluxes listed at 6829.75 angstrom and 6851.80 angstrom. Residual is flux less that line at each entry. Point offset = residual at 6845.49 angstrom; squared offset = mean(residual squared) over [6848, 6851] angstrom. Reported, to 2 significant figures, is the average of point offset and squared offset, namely 0.15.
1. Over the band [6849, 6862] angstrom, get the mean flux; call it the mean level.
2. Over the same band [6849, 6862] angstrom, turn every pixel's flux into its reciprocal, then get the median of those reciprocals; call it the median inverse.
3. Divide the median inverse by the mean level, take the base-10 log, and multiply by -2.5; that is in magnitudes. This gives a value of 5.23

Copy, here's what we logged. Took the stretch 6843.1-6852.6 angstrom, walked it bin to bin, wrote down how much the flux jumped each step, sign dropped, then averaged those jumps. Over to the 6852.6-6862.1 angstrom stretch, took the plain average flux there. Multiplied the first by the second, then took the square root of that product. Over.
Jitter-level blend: 0.941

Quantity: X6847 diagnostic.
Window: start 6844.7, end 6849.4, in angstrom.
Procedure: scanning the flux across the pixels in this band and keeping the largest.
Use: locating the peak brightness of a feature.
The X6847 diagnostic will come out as 11.5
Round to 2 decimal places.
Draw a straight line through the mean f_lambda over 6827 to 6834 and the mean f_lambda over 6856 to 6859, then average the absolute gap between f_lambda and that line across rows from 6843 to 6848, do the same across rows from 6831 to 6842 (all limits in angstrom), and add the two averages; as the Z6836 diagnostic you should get 0.35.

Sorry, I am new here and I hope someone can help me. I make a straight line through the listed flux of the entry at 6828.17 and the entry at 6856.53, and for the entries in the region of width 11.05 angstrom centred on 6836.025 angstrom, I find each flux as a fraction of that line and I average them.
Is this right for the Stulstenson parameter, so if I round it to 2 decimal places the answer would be 0.99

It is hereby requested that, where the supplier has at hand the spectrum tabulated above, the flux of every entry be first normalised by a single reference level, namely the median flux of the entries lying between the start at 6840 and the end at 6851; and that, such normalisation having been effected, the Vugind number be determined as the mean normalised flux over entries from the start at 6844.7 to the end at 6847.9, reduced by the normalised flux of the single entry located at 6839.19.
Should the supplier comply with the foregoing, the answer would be 0.01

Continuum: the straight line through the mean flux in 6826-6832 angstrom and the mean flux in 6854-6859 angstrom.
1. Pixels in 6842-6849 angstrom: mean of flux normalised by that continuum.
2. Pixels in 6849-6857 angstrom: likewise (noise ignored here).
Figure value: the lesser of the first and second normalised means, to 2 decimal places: 1.00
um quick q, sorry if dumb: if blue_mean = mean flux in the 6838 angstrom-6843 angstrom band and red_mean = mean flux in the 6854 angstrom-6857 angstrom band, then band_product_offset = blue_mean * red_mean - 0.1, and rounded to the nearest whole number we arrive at 125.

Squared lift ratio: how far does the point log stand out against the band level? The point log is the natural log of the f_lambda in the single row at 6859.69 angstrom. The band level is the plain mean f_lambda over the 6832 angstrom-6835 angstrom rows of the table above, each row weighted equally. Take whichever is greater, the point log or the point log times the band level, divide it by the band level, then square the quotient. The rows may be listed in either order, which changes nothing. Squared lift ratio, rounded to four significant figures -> 5.793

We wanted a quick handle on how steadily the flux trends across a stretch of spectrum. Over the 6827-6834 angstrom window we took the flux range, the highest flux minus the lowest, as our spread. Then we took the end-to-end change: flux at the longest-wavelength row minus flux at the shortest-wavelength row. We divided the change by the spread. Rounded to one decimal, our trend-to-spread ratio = -1.0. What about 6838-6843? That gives 1.0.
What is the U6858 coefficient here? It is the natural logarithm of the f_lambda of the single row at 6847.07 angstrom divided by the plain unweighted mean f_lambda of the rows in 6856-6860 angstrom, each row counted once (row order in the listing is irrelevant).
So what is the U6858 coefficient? 0.030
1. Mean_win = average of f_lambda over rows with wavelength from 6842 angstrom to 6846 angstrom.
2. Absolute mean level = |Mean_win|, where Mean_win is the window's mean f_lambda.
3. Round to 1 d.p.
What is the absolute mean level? 11.5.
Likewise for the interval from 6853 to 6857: 11.0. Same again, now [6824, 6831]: 11.5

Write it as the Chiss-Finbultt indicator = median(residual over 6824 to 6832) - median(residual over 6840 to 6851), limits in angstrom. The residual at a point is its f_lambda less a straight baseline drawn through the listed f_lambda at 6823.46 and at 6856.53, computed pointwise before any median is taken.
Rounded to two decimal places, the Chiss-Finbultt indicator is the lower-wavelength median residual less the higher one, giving -0.15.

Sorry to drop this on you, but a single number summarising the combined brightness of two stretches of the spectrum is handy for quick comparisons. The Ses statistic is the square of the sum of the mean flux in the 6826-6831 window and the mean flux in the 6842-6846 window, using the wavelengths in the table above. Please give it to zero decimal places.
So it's 529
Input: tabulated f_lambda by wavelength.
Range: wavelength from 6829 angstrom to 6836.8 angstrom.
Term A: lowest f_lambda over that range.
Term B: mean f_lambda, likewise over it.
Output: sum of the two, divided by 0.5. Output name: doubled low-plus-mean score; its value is 45.0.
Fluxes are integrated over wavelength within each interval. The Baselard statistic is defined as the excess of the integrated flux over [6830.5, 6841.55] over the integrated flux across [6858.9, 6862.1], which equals 89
